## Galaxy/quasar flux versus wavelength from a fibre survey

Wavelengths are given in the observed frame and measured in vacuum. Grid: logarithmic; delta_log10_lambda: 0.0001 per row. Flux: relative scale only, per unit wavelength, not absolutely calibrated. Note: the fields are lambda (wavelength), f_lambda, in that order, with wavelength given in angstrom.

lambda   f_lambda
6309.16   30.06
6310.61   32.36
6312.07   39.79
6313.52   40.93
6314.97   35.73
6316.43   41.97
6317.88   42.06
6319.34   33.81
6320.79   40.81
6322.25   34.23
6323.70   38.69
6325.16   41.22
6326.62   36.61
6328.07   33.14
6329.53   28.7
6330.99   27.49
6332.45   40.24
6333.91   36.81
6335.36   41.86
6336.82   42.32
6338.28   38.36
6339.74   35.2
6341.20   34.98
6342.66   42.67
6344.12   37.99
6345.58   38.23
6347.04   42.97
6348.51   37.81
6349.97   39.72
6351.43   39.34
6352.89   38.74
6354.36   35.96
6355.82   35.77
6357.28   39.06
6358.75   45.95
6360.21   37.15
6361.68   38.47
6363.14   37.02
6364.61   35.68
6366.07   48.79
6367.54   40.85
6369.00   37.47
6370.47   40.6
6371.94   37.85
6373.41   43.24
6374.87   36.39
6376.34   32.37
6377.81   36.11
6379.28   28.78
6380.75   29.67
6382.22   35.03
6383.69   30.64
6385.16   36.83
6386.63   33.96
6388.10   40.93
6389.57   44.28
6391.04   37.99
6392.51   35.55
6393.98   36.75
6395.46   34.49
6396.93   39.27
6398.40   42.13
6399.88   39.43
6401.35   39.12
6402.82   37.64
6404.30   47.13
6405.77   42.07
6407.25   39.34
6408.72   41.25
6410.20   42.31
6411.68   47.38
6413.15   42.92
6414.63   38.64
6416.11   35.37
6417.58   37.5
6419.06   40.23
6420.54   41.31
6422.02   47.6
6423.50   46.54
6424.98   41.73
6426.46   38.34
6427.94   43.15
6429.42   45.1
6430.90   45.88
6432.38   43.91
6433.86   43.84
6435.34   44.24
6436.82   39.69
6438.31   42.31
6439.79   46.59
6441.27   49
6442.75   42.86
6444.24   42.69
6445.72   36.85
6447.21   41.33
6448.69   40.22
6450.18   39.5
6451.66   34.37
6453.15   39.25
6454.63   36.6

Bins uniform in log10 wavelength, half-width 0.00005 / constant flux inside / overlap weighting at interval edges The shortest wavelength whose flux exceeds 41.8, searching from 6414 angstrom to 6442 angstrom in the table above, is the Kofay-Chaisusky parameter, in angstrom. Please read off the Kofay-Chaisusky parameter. 6422.02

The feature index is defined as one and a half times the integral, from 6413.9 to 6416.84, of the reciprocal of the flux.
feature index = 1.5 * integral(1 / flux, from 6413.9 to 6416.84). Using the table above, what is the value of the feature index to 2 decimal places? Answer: 0.12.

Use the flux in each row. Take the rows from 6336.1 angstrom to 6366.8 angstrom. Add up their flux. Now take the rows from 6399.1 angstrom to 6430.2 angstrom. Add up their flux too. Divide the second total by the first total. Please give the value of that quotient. 1.06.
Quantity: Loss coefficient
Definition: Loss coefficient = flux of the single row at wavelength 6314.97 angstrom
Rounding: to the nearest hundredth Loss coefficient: 35.73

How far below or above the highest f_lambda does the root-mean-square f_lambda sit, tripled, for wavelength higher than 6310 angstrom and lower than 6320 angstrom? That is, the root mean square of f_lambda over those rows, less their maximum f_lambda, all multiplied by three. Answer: -11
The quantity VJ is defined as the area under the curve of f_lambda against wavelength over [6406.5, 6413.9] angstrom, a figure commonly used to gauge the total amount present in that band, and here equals 315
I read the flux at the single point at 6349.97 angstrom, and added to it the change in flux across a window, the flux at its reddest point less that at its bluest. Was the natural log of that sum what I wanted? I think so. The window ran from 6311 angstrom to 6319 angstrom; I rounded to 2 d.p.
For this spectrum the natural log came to 3.74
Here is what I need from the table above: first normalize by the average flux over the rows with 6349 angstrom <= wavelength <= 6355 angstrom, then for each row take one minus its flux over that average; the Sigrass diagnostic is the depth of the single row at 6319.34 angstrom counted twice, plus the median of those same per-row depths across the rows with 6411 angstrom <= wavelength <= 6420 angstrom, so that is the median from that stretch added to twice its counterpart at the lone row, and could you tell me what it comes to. 0.22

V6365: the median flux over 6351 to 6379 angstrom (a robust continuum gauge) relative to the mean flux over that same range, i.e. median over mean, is 0.98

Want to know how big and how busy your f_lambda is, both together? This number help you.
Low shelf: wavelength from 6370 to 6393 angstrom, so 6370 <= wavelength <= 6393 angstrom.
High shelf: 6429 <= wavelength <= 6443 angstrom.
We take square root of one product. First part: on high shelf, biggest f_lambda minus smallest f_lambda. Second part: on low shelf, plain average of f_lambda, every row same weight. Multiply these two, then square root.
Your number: 18.4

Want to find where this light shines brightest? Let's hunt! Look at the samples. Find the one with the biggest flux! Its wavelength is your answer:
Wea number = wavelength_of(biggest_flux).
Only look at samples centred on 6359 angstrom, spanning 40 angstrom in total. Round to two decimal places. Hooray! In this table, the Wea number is 6366.07 angstrom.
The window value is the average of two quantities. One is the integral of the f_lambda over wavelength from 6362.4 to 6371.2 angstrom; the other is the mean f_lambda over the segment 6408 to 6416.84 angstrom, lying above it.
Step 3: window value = 197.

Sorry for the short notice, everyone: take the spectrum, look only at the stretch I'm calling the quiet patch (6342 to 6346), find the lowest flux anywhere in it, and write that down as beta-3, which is 37.99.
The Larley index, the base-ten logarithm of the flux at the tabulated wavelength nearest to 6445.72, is 1.57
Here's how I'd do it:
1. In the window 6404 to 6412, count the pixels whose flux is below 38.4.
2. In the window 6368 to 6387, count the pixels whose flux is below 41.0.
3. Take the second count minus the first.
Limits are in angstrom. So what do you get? 12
